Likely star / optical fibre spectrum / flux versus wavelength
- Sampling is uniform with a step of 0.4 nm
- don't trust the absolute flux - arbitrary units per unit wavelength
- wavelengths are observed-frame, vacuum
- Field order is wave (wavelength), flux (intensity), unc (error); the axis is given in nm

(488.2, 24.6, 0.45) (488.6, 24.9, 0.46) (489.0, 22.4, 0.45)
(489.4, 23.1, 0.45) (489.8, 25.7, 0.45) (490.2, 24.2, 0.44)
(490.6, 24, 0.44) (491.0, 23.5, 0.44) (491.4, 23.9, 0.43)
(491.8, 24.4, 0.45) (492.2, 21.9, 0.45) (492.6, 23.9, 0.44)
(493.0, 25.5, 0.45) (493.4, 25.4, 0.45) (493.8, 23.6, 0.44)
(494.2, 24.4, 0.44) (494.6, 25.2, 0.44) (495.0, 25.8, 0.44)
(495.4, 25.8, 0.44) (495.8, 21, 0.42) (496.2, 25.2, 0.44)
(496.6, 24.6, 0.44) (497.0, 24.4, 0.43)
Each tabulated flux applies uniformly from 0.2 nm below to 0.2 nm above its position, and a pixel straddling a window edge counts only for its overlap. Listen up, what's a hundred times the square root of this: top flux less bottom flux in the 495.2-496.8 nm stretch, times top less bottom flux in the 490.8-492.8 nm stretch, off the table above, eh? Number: 346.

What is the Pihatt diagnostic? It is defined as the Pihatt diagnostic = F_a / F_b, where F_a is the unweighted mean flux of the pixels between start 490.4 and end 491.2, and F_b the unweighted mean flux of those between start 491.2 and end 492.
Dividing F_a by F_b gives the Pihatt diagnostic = 0.98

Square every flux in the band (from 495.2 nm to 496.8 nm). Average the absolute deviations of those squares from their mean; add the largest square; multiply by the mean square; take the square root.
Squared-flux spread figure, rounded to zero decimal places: 658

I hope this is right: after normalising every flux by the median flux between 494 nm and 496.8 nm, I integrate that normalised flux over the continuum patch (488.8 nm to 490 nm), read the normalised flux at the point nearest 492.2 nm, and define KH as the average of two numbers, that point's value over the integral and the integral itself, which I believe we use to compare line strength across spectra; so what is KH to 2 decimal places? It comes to 0.95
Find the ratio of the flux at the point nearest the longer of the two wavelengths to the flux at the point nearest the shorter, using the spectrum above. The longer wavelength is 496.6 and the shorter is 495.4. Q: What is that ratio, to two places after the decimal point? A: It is 0.95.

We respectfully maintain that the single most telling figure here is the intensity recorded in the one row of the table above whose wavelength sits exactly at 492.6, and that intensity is 23.9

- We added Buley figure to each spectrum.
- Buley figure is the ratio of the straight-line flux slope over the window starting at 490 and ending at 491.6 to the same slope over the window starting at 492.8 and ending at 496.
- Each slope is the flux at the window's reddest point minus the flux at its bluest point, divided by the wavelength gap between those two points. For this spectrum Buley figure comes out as 0.16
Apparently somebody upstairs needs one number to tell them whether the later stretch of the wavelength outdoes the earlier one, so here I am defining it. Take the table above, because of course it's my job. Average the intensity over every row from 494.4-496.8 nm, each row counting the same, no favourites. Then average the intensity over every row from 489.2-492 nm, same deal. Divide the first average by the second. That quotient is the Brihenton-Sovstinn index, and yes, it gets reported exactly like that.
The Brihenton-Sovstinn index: 1.02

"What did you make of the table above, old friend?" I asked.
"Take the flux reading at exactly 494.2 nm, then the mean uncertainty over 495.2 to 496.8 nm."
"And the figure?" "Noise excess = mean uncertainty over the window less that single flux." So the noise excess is -24.0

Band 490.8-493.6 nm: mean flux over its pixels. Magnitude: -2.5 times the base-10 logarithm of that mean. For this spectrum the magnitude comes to -3.45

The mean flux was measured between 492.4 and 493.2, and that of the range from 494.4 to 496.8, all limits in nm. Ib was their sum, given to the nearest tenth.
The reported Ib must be 49.3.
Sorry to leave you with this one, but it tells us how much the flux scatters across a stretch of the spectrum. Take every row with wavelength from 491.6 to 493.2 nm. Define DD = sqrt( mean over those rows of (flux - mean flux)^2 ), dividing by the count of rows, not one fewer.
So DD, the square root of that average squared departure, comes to 1.30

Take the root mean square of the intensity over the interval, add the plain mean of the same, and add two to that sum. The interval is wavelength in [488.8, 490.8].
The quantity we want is 49.8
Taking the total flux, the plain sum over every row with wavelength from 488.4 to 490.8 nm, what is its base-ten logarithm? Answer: 2.16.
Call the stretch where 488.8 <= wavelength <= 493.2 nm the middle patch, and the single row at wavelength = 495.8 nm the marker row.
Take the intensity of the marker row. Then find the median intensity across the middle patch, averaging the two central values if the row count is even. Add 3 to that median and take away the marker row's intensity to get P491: 5.9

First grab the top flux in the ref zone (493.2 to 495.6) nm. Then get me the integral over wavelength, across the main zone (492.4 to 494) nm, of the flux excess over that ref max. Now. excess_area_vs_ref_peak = -1.9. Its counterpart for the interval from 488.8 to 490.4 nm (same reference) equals -3.1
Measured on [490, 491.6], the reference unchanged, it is -3.0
